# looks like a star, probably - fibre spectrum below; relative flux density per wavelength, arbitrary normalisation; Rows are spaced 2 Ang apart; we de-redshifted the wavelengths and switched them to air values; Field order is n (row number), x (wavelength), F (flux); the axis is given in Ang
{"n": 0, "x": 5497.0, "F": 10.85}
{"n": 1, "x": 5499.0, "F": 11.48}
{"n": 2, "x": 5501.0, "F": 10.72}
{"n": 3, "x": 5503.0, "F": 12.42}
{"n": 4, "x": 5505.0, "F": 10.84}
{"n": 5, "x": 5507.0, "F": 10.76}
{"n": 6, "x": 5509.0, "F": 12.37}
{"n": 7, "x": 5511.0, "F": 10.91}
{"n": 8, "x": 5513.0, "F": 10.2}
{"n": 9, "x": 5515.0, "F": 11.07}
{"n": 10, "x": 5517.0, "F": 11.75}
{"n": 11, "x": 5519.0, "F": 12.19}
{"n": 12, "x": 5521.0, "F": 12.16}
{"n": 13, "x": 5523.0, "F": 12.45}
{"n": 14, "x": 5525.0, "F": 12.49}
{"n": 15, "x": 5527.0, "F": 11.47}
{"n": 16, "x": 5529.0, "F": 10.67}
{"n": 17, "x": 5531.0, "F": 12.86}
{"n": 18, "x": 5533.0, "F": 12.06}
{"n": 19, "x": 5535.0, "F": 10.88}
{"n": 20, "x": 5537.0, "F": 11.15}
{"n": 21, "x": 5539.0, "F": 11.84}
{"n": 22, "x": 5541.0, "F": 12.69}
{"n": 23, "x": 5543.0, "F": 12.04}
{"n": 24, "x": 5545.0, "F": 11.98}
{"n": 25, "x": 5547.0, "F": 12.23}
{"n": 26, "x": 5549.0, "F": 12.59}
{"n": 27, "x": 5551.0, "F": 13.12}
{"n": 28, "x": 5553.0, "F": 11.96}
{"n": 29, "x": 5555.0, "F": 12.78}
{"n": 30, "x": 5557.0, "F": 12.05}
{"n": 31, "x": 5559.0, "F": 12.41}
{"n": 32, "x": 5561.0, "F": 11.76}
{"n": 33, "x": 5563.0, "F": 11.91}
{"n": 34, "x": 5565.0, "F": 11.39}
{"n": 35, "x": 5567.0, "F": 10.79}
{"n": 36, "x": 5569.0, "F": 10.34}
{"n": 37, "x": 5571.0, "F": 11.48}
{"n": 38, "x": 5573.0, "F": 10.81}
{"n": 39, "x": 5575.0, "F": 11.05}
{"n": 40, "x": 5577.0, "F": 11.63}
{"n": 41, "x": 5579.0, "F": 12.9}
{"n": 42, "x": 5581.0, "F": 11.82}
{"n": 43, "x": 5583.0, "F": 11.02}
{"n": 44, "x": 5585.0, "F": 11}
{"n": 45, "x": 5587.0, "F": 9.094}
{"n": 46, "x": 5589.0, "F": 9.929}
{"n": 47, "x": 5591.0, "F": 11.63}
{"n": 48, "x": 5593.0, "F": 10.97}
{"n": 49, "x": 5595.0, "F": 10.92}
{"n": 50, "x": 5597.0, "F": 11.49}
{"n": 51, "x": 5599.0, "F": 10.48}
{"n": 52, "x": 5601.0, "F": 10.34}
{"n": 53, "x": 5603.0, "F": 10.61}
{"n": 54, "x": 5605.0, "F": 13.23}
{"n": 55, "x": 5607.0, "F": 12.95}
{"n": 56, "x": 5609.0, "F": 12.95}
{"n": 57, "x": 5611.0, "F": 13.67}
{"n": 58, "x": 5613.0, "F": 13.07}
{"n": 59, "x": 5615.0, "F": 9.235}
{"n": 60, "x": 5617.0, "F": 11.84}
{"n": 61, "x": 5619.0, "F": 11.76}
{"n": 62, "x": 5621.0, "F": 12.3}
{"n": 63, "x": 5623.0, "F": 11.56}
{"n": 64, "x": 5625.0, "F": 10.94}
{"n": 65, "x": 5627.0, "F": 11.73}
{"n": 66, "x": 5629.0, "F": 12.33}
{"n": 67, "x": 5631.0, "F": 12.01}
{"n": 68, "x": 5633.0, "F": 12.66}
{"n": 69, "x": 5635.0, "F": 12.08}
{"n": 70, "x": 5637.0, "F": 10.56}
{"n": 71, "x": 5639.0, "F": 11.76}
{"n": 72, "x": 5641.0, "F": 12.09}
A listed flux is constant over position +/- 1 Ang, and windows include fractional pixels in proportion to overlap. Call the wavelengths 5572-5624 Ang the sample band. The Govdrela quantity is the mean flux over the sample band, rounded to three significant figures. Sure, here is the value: 11.5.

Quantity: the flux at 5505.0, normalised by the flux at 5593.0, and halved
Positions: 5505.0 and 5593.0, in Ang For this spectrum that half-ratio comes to 0.49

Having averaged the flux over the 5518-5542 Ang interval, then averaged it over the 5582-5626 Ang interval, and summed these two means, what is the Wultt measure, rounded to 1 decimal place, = 23.3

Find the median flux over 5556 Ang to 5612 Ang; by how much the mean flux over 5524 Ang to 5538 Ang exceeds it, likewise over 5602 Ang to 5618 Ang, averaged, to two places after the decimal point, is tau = 0.49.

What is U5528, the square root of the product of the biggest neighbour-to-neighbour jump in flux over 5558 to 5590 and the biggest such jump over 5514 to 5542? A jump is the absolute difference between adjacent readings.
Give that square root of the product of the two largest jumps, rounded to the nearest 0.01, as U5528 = 2.04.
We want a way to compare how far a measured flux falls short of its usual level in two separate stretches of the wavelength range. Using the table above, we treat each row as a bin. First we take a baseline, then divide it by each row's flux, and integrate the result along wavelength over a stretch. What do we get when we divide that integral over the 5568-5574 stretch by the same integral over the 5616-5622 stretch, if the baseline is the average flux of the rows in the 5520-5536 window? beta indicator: 1.10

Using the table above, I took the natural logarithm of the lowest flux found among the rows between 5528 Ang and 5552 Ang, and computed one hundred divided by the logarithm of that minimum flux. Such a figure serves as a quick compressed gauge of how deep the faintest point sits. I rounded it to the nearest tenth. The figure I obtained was 42.2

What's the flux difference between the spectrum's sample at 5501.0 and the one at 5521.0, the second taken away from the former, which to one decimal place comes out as -1.4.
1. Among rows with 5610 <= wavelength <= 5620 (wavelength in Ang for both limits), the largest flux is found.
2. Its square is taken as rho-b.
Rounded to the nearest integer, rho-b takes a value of 187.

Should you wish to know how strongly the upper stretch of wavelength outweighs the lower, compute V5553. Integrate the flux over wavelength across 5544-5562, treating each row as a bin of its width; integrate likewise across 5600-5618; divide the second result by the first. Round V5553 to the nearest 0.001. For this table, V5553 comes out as 0.973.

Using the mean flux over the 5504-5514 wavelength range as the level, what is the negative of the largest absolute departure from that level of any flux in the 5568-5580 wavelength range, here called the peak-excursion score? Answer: -1.9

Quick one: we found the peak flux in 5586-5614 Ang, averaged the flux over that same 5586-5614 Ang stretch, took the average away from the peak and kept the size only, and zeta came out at 2.1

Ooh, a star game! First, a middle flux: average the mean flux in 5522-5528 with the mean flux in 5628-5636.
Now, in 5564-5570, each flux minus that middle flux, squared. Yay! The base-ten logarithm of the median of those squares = 0.3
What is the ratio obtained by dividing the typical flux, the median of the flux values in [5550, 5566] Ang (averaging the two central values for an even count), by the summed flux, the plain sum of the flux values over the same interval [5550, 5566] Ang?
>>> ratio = 0.12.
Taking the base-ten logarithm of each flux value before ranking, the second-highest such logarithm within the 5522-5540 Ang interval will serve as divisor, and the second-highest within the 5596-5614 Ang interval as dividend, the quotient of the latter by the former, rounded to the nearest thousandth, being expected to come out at 1.023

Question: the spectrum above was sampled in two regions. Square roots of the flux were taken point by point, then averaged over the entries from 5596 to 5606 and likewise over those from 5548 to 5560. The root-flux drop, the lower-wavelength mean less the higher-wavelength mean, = 0.2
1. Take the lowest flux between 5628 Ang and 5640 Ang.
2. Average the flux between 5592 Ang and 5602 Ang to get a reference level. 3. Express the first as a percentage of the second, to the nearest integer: 97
